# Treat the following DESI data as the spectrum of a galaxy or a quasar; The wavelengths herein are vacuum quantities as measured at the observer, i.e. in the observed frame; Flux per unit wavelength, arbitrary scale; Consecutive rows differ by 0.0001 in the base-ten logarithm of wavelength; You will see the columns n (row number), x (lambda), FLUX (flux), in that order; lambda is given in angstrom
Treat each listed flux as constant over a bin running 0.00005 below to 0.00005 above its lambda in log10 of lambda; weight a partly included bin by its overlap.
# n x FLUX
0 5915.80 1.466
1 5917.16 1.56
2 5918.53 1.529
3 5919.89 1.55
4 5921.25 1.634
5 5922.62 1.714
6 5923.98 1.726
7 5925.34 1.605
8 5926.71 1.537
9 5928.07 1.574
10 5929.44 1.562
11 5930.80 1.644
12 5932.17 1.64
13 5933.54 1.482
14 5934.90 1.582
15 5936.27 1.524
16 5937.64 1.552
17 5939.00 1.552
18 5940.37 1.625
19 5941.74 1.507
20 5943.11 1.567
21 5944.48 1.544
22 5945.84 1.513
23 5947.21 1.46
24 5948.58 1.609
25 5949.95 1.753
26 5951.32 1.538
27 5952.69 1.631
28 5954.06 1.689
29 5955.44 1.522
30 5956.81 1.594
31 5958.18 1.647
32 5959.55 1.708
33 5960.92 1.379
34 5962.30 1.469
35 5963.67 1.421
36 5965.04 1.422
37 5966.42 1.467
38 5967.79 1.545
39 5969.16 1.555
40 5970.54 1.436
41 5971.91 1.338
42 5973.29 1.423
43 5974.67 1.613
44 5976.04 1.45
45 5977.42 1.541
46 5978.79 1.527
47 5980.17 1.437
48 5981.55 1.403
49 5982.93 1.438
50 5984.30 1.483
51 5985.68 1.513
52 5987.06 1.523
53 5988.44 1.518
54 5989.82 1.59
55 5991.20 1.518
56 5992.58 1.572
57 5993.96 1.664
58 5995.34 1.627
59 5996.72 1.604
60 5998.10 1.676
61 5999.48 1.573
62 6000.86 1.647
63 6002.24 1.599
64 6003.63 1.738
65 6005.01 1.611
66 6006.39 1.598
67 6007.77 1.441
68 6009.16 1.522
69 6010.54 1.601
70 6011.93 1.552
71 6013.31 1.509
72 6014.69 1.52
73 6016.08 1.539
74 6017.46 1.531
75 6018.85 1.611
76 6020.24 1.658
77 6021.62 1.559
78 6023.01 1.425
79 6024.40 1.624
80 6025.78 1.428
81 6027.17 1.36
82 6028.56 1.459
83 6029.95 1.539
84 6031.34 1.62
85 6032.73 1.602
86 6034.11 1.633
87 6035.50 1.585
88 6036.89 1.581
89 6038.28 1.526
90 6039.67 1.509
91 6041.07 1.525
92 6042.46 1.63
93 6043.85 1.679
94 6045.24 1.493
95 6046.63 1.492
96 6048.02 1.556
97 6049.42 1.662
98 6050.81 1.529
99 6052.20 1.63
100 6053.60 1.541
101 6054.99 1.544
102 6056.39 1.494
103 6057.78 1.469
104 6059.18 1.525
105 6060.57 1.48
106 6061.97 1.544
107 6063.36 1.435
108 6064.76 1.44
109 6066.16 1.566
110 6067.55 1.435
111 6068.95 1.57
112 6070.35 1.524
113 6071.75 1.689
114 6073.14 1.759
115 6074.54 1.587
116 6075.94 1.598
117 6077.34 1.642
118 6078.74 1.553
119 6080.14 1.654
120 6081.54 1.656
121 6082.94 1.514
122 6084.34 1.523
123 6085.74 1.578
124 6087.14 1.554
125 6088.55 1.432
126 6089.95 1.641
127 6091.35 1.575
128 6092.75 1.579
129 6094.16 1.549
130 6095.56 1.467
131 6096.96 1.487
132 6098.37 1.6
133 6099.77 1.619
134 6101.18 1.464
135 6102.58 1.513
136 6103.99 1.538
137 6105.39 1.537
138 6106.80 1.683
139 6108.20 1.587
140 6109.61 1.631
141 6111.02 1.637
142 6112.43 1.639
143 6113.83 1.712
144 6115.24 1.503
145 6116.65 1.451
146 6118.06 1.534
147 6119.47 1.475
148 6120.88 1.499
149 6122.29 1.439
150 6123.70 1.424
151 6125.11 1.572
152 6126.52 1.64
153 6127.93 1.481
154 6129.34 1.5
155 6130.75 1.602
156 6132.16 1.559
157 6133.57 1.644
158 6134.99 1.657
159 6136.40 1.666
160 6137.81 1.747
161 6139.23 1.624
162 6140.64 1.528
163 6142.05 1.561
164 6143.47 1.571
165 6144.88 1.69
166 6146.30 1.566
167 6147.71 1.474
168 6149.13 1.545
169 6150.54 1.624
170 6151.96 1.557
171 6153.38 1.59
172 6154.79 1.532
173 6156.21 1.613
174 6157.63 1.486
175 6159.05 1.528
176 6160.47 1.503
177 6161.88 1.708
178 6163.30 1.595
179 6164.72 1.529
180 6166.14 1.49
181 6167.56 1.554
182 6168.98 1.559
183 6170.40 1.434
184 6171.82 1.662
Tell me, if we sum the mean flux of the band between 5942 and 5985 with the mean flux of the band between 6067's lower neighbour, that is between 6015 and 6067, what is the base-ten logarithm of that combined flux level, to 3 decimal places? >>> 0.486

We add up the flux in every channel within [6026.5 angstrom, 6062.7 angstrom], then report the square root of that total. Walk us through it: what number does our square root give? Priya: 6.34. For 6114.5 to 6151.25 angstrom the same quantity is 6.37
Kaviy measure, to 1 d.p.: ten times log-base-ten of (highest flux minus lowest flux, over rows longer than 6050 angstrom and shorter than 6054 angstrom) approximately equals -10.0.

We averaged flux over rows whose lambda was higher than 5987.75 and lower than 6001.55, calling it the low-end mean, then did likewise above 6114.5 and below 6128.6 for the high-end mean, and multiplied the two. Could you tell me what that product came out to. 2.40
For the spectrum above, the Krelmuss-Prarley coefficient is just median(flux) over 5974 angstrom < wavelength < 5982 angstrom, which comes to 1.49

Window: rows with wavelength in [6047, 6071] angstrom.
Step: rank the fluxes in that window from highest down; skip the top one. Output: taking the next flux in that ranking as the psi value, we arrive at 1.63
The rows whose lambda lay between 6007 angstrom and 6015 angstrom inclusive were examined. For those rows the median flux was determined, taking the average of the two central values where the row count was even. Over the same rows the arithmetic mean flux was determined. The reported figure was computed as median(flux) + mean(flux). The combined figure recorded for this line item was 3.05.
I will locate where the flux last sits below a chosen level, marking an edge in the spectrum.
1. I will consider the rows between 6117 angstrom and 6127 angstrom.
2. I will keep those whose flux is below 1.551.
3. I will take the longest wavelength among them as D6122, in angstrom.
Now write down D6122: 6123.70 angstrom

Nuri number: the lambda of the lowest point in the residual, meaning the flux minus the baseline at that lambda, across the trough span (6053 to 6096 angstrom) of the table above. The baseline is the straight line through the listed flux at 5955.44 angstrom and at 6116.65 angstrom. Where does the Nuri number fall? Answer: 6063.36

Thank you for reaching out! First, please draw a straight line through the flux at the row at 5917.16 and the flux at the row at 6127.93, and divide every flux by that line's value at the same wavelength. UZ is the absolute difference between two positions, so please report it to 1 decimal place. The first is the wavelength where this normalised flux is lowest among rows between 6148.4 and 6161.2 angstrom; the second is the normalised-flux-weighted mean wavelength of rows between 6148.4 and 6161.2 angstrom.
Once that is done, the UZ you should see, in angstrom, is 2.9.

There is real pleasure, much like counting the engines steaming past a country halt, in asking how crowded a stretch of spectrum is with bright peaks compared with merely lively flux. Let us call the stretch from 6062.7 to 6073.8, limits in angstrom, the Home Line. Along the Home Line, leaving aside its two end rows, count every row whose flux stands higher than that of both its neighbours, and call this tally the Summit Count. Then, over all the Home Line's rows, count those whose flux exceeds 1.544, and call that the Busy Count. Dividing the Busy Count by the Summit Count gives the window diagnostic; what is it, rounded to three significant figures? 2.00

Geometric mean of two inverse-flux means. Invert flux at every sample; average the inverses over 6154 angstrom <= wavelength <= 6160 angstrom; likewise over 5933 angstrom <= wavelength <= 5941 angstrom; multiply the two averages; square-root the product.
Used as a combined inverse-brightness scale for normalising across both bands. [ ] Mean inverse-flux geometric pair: 0.647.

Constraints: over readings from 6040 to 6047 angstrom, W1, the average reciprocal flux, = 0.641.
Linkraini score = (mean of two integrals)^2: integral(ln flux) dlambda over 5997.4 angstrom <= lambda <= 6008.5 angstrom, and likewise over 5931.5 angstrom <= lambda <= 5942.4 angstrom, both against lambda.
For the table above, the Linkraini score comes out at 25.5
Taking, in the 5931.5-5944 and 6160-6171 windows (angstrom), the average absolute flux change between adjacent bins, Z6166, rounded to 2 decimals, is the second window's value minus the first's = 0.01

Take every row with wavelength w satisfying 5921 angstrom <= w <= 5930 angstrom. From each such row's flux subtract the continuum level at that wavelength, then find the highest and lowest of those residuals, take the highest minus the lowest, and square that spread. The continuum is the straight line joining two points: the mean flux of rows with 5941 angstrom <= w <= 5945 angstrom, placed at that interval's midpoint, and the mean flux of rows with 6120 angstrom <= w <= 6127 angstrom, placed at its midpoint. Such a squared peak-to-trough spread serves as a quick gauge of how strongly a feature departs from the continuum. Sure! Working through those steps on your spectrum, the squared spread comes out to 0.036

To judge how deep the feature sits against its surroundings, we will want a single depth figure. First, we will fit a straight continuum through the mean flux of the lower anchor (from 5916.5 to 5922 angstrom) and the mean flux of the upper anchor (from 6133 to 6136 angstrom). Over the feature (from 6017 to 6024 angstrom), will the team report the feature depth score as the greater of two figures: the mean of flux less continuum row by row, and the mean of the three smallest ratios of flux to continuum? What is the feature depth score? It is 0.94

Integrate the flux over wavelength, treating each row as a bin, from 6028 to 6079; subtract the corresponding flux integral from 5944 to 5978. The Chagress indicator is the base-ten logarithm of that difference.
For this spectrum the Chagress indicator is 1.44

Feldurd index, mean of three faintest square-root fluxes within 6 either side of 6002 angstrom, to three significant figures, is 1.24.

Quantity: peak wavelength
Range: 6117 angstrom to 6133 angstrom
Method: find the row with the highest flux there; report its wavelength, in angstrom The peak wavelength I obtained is 6126.52 angstrom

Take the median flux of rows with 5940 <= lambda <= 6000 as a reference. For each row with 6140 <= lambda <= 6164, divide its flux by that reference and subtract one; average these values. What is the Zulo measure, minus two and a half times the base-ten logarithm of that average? 4.06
